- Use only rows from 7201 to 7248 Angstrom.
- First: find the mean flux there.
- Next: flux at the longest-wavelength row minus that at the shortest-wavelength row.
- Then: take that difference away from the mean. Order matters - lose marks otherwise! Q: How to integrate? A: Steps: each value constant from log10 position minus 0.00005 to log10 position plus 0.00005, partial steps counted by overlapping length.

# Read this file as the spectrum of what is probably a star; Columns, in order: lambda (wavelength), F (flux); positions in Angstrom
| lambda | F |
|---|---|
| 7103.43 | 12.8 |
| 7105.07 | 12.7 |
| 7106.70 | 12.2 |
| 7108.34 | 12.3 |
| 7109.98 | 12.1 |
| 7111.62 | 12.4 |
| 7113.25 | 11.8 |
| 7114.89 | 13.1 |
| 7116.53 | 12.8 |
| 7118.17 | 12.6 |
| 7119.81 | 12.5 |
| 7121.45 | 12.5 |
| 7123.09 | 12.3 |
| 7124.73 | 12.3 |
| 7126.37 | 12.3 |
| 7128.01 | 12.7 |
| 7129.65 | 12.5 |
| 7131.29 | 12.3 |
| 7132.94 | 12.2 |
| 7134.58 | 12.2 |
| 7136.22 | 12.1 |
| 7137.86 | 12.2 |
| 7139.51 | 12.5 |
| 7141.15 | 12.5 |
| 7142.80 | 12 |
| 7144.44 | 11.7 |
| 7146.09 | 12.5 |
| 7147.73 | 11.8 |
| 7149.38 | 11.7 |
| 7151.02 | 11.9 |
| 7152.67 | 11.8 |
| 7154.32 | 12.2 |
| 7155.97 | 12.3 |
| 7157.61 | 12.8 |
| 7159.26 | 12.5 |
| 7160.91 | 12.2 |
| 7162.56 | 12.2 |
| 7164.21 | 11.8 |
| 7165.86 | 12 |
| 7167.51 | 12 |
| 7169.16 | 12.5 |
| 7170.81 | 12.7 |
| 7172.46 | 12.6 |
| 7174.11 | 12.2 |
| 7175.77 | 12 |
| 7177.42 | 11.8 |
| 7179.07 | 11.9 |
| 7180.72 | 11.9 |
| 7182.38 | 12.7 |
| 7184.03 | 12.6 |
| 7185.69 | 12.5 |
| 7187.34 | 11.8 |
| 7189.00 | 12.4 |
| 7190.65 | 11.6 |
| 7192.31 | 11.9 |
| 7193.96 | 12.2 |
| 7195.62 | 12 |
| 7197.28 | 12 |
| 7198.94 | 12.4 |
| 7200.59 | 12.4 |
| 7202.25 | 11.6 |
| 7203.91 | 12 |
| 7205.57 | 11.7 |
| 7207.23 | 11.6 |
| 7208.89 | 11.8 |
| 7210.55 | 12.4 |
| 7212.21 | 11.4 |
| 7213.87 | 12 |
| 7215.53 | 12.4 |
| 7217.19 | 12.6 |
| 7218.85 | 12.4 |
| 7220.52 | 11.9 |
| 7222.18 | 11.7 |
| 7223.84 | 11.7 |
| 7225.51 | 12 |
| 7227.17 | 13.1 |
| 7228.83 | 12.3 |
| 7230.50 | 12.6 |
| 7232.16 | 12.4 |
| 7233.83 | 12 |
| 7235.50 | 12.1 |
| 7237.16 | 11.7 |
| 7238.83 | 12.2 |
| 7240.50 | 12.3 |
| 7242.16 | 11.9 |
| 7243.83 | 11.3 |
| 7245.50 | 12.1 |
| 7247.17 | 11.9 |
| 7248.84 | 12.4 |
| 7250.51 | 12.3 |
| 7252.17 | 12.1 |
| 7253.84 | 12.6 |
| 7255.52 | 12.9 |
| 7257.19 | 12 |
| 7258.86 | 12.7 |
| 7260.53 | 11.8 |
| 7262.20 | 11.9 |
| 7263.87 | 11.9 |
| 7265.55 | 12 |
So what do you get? 11.74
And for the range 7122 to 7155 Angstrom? 12.29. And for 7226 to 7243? 13.46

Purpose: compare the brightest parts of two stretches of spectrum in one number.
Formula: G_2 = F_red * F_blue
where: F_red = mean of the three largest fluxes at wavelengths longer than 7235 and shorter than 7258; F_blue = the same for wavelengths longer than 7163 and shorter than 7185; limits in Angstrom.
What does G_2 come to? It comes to 160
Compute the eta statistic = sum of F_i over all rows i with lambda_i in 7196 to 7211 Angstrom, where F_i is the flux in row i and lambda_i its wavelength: 108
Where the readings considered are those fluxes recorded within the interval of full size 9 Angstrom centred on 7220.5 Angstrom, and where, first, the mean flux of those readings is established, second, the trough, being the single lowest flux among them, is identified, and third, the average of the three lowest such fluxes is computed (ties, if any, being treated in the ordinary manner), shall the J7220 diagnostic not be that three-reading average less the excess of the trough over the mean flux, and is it 12.13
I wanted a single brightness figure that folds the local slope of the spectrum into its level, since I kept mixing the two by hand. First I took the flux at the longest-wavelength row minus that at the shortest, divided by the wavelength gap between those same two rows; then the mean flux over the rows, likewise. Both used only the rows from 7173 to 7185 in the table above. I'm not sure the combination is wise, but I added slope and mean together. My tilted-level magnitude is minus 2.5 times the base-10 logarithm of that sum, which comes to -2.72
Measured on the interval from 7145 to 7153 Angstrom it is -2.68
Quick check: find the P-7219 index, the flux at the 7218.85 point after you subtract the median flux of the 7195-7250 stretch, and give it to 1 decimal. 0.4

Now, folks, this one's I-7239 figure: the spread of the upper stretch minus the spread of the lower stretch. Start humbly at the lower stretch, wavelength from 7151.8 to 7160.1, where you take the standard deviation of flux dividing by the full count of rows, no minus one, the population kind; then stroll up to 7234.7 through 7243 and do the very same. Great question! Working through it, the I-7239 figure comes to -0.12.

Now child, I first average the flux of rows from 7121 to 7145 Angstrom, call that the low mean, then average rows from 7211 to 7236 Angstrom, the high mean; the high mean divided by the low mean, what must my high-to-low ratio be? 0.991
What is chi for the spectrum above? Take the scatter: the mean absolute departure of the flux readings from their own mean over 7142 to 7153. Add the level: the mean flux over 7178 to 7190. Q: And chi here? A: 12.4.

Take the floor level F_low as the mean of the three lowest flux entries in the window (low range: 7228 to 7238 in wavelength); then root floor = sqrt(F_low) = 3.45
